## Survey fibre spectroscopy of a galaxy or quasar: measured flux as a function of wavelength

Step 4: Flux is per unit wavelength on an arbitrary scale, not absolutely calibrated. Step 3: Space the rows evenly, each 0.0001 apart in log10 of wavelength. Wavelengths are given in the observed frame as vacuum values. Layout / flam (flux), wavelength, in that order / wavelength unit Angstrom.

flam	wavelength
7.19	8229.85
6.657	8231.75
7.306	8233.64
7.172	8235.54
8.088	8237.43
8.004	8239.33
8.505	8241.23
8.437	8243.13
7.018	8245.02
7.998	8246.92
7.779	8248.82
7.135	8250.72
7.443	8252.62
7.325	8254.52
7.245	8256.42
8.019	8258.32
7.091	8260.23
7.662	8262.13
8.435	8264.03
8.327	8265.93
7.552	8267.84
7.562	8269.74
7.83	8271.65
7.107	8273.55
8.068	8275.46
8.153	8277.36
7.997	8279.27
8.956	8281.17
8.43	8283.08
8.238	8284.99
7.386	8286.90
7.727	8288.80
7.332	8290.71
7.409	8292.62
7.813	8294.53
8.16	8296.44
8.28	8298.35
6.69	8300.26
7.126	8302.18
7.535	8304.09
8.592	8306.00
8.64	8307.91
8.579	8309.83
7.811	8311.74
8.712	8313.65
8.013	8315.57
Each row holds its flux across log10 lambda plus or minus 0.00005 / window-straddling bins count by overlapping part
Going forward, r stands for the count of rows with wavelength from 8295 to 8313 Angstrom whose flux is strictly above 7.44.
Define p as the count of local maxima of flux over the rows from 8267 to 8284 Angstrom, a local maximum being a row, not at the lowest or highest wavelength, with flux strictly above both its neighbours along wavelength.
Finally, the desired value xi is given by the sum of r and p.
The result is 10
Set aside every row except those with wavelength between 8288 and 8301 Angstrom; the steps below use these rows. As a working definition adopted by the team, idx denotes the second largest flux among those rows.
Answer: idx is 8.16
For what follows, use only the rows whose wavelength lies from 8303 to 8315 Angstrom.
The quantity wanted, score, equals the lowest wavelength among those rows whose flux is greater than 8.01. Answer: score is 8306.00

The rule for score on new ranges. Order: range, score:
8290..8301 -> 8296.44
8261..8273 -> 8264.03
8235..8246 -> 8237.43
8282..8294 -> 8283.08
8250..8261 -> 8258.32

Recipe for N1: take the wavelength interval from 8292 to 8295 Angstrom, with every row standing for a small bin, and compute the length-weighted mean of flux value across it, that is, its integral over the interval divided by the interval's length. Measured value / 7.6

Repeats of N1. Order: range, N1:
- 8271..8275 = 7.5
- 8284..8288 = 7.8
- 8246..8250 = 7.8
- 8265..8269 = 7.9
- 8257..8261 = 7.5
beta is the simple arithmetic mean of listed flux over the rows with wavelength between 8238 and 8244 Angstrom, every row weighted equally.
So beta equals 8.3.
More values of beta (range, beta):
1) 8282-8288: 8.0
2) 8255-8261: 7.5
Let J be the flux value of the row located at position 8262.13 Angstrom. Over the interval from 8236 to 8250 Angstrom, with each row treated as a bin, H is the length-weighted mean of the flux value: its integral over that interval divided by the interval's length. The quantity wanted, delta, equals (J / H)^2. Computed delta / 0.93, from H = 7.9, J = 7.662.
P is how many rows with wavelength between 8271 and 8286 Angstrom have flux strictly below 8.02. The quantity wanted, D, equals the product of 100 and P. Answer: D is 300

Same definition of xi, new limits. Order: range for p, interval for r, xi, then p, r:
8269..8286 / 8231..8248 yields 8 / 3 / 5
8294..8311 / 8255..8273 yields 9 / 2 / 7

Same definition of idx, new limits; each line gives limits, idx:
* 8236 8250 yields 8.437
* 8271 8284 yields 8.43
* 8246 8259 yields 7.998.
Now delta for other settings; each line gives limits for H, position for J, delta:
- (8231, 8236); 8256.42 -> 1.06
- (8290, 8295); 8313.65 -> 1.35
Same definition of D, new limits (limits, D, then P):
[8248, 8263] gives 800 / 8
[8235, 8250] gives 500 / 5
